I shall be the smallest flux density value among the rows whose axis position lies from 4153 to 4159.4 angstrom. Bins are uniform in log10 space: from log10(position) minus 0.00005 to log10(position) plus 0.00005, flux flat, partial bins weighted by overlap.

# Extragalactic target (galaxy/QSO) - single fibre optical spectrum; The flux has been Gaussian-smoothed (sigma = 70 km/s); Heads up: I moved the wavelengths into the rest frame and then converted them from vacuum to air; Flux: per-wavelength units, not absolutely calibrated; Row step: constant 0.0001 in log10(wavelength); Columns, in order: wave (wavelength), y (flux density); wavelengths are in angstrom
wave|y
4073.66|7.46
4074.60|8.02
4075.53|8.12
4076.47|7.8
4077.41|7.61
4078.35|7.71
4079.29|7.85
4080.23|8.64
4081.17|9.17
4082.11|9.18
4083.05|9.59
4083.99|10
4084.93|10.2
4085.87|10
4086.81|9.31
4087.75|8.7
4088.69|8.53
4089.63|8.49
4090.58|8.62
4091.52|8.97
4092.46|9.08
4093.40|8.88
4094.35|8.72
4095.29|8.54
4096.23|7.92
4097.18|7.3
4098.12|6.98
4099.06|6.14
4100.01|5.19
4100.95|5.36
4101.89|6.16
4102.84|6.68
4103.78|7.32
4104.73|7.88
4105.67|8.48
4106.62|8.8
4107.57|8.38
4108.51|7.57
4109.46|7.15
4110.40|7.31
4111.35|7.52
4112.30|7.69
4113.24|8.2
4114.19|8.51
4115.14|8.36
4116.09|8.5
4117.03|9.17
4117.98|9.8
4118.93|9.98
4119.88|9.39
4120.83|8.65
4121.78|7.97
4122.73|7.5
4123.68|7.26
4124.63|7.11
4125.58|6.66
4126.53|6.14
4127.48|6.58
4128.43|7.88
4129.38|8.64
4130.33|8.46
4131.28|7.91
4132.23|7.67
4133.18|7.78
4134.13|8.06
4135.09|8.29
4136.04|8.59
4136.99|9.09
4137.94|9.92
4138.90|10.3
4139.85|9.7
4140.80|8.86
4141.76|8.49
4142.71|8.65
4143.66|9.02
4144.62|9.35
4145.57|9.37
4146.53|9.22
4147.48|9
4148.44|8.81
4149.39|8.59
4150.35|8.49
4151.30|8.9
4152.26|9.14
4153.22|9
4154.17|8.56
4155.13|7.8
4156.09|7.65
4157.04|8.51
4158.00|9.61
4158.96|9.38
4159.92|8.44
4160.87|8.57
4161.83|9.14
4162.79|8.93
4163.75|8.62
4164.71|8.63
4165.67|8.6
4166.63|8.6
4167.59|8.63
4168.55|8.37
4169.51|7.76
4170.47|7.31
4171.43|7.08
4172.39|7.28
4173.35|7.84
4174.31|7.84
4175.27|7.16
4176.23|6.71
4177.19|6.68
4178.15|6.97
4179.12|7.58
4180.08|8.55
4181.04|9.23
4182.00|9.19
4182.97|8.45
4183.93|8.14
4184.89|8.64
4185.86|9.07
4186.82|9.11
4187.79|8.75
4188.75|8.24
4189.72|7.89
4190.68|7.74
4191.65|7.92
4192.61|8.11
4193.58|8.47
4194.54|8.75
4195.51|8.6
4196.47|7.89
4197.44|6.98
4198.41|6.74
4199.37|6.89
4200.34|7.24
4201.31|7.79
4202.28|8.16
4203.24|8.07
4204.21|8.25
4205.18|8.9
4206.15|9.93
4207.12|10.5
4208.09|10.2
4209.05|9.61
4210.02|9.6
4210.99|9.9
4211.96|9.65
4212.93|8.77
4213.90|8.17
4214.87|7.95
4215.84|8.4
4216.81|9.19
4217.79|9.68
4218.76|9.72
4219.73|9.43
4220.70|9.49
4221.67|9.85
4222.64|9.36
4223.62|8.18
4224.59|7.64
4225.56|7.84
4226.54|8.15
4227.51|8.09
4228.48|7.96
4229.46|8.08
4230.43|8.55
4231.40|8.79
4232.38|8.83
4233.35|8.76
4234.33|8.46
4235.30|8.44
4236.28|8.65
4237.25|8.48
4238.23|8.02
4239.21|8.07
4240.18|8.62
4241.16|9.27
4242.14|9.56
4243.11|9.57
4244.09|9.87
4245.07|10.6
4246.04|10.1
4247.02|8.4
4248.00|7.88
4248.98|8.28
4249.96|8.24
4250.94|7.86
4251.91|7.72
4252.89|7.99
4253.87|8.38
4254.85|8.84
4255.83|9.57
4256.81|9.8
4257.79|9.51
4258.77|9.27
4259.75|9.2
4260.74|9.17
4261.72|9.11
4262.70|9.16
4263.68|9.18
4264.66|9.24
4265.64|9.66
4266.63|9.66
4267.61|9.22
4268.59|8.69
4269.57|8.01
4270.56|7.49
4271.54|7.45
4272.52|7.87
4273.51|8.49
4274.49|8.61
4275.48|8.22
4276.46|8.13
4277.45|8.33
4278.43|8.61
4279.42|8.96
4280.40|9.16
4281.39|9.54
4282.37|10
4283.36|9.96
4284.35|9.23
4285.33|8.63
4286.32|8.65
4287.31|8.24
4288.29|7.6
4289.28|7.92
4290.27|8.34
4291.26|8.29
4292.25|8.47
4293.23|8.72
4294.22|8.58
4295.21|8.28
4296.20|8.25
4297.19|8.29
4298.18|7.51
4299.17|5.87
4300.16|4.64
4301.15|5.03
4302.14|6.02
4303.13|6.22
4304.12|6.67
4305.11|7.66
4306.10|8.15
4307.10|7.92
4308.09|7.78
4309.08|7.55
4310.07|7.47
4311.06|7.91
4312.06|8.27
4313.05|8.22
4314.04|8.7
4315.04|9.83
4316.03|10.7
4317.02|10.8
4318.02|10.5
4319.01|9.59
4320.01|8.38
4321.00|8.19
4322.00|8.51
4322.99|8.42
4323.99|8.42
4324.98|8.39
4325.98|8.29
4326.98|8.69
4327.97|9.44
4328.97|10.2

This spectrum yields 7.65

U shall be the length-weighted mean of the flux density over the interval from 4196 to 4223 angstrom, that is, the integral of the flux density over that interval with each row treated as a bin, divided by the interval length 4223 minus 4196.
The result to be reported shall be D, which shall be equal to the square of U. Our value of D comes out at 77.4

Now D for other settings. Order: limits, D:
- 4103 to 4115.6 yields 62.5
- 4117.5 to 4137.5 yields 65.1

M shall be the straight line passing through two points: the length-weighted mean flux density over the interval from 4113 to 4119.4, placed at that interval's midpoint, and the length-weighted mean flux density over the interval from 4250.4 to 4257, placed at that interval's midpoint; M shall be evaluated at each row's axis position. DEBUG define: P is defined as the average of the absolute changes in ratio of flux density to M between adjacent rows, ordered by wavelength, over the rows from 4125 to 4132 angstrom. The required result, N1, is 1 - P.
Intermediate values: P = 0.070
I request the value 0.930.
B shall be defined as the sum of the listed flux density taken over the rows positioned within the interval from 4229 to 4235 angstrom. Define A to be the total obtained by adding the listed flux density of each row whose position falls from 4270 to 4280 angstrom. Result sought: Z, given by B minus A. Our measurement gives -31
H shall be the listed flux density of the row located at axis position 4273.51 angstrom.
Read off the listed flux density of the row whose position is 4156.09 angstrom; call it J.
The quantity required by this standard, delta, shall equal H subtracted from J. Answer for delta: -0.8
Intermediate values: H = 8.49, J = 7.65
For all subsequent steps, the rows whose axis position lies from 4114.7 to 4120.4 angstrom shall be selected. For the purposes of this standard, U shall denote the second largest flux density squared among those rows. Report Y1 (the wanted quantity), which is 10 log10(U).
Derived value 19.8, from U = 96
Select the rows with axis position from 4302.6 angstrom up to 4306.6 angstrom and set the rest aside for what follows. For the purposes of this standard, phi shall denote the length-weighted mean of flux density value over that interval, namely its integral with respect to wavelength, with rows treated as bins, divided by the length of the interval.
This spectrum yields 7.2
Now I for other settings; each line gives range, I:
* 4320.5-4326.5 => 8.19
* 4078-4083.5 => 7.71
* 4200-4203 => 7.24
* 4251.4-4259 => 7.72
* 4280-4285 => 9.16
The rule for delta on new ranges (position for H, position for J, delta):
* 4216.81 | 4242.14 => 0.4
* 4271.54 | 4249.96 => 0.8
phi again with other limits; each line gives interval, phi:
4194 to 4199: 7.8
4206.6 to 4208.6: 10.4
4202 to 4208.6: 9.2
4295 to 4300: 7.4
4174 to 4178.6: 7.1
